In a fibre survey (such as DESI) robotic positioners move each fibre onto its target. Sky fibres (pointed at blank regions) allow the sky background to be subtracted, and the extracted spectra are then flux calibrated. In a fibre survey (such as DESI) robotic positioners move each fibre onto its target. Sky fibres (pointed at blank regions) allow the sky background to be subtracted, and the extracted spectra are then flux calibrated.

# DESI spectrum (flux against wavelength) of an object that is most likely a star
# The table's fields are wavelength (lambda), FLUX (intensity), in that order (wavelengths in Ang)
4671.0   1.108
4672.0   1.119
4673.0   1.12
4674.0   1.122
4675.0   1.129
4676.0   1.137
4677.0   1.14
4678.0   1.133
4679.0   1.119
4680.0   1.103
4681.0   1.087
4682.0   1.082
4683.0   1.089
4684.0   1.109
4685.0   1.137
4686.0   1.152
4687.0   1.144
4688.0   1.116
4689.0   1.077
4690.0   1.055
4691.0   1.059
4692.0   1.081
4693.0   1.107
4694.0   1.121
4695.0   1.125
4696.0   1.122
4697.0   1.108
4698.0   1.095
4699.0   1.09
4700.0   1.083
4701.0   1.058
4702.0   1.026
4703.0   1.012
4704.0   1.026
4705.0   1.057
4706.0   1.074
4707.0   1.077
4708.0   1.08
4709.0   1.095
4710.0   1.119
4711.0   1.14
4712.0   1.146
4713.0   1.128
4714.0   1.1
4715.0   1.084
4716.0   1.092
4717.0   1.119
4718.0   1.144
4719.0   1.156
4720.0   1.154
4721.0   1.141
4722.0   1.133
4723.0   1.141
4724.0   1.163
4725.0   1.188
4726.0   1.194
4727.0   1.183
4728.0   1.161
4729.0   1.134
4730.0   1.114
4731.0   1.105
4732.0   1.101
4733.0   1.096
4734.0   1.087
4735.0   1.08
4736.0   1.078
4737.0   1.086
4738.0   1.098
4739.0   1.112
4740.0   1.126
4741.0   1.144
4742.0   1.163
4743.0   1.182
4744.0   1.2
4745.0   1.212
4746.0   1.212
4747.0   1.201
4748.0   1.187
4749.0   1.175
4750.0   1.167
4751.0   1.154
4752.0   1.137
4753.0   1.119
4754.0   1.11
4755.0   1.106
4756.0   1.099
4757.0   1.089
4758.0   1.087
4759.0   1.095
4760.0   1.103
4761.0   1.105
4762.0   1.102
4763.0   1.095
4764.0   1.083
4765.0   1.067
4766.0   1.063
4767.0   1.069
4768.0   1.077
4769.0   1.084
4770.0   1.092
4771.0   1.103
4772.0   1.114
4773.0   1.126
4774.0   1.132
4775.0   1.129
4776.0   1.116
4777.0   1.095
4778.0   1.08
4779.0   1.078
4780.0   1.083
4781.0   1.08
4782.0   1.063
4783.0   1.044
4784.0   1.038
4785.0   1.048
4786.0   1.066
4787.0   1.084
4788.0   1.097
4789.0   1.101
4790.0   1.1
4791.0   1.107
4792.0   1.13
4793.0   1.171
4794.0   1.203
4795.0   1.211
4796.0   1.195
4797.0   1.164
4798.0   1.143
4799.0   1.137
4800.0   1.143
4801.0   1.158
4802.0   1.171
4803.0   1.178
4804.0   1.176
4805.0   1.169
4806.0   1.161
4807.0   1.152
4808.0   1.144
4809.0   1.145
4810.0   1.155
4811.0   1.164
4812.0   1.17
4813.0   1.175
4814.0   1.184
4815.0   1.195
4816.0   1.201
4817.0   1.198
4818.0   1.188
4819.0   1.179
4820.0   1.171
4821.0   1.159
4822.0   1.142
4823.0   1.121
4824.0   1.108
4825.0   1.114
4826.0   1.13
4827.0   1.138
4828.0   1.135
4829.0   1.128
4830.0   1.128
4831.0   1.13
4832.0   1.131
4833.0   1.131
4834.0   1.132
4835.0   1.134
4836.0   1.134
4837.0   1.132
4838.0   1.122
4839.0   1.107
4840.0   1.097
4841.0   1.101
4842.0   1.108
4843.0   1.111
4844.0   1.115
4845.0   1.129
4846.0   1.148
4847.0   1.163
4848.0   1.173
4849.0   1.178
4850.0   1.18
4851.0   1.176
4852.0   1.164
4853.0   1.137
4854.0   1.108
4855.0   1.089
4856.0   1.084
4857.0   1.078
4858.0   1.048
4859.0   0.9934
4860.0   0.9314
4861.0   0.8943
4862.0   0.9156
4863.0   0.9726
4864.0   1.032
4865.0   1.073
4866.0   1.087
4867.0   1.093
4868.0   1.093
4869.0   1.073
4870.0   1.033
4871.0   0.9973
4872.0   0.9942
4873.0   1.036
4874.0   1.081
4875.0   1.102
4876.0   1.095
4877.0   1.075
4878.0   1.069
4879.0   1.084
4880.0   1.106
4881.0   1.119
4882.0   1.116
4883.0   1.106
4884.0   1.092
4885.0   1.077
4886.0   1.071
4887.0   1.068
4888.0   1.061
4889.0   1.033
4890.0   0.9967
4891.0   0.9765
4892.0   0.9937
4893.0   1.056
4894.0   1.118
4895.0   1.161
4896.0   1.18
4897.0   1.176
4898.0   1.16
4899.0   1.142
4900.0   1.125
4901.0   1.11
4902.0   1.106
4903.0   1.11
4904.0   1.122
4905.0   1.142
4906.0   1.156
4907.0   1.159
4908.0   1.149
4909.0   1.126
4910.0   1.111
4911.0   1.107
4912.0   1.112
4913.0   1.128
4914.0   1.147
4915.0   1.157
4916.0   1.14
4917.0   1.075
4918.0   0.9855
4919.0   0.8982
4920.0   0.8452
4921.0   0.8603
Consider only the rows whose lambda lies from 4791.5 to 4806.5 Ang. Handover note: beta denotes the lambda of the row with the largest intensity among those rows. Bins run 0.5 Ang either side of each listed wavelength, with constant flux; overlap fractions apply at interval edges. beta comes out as 4795.0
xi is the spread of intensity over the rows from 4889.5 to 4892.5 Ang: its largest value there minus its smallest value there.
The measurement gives 0.020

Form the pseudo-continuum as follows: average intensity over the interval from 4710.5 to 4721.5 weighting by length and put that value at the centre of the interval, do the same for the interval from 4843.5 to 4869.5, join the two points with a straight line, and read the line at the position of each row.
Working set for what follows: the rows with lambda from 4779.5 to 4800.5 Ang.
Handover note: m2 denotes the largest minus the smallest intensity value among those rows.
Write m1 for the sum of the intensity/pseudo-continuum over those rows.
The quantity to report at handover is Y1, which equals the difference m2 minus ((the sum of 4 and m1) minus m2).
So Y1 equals -25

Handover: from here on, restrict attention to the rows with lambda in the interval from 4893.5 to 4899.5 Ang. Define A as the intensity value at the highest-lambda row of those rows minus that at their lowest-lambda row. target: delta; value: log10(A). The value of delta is -1.6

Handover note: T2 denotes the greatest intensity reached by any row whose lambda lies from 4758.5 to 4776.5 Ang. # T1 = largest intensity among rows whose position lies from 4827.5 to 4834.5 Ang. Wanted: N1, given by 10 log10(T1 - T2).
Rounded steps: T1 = 1.135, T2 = 1.132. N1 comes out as -25.2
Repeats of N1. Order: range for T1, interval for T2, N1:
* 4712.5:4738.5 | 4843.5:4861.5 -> -18.5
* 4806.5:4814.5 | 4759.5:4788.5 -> -12.8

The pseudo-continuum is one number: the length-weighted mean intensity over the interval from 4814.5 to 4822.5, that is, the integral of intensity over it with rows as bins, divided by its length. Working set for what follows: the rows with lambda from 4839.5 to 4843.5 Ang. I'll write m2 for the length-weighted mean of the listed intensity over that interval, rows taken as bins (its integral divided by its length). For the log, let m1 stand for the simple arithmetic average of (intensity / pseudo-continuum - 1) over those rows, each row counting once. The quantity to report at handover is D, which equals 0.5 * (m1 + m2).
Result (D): 0.520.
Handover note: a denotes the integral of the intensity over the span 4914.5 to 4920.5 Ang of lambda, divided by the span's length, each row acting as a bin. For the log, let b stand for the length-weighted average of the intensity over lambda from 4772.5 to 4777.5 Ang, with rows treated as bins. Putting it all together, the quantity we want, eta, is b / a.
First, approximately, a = 1.02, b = 1.120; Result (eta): 1.10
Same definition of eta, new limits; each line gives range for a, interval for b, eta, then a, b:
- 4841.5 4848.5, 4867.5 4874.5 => 0.92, 1.14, 1.044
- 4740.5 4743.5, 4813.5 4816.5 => 1.03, 1.16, 1.193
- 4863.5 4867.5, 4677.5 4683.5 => 1.03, 1.07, 1.102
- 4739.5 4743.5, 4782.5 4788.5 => 0.92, 1.15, 1.063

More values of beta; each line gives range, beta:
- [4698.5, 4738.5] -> 4726.0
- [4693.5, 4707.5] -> 4695.0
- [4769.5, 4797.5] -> 4795.0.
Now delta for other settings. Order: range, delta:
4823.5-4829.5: -1.7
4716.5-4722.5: -1.9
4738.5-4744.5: -1.1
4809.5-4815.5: -1.4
